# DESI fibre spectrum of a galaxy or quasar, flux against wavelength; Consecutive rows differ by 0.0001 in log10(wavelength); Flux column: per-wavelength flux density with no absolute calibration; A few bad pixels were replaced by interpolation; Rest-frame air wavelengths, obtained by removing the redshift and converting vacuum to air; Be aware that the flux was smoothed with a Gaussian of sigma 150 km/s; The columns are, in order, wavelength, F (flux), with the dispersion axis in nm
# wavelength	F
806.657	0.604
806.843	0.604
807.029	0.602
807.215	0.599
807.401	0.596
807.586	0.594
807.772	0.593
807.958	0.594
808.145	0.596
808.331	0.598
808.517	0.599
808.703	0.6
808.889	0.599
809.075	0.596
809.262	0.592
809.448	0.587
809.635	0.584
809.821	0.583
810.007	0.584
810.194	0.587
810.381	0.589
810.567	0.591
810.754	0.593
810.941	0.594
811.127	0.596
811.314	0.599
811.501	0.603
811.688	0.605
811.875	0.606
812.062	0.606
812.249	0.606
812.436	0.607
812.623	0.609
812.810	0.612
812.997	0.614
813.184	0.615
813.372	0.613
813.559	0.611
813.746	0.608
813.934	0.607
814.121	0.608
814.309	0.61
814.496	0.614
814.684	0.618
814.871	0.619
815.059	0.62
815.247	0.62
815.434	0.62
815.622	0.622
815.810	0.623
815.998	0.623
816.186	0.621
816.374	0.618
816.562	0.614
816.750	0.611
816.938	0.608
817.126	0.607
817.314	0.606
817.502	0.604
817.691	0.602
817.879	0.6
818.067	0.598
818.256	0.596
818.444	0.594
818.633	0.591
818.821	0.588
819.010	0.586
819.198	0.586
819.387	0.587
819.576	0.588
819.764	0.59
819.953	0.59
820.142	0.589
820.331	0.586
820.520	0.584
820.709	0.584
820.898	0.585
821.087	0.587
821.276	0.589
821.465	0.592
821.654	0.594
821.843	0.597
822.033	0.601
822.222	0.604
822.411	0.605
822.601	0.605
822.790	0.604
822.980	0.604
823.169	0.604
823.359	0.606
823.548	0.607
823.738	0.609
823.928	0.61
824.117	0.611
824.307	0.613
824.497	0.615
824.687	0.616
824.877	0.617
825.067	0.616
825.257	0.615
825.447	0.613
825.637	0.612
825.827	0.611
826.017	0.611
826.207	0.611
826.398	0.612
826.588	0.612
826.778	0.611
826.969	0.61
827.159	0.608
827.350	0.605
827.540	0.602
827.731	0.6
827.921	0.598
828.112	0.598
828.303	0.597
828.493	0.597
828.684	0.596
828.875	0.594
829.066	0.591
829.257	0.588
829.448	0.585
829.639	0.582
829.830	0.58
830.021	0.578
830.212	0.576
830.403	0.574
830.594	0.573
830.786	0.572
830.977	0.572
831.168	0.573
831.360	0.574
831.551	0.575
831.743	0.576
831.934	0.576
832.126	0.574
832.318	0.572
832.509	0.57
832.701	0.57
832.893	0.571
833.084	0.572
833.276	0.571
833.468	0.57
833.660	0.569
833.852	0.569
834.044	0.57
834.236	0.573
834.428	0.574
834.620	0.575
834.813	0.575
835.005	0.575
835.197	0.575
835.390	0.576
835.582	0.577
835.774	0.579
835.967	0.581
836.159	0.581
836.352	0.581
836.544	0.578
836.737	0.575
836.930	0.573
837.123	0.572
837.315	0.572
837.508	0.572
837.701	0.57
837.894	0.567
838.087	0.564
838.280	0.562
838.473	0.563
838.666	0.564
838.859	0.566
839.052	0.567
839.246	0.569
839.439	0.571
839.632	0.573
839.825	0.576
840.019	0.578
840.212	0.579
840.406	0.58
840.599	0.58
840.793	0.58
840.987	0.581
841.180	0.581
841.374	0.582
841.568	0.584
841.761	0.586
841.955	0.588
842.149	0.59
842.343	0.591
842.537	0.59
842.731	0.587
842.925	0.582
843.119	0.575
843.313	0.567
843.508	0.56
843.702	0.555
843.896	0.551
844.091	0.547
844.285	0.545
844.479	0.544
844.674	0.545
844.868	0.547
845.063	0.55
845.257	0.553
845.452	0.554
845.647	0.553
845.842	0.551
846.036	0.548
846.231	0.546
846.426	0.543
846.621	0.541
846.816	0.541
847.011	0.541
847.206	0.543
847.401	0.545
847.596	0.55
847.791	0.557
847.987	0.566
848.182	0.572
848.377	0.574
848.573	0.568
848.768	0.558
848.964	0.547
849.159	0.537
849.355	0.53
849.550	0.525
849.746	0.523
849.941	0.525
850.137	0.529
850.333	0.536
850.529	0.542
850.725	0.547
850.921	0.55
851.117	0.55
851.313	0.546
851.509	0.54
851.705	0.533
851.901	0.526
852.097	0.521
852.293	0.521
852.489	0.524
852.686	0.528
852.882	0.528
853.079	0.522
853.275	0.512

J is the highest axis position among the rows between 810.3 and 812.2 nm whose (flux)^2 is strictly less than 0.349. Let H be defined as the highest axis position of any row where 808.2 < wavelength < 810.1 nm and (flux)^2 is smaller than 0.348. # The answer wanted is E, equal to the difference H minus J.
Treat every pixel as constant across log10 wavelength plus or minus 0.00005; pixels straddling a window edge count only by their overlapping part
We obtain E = -0.37 nm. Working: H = 810.007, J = 810.381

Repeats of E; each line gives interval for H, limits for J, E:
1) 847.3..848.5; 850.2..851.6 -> -3.13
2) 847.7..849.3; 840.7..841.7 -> 7.59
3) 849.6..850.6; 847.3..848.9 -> 1.76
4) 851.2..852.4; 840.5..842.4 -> 10.14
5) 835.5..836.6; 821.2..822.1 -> 15.27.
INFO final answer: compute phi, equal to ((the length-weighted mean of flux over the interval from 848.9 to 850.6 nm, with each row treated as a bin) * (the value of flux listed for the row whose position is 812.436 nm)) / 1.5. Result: 0.215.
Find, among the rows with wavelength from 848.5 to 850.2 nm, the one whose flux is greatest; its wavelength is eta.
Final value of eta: 848.573 nm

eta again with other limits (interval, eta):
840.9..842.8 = 842.343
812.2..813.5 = 813.184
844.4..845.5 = 845.452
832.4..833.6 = 833.084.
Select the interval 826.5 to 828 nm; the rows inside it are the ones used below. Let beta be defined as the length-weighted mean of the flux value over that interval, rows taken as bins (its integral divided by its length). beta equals 0.61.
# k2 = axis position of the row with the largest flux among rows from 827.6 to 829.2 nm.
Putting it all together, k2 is 827.731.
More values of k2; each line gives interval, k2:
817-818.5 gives 817.126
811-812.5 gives 812.436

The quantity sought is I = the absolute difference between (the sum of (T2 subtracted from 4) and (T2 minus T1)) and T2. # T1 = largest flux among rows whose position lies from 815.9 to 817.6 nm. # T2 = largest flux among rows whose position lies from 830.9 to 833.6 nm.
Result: 2.80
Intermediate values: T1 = 0.623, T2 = 0.576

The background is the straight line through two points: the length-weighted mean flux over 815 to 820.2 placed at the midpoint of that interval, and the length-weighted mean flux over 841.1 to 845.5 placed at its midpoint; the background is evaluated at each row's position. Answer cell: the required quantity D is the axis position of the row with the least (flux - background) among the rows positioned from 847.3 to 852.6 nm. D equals 849.746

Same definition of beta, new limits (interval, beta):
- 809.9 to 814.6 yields 0.60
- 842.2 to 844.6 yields 0.57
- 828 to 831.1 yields 0.58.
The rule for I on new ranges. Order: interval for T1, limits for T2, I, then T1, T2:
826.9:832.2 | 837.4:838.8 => 2.82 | 0.61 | 0.572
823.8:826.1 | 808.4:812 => 2.78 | 0.617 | 0.606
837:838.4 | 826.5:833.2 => 2.82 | 0.572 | 0.612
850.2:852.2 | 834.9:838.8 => 2.87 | 0.55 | 0.581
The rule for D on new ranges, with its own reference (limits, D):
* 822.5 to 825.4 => 822.790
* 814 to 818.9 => 818.821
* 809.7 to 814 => 809.821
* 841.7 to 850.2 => 849.746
